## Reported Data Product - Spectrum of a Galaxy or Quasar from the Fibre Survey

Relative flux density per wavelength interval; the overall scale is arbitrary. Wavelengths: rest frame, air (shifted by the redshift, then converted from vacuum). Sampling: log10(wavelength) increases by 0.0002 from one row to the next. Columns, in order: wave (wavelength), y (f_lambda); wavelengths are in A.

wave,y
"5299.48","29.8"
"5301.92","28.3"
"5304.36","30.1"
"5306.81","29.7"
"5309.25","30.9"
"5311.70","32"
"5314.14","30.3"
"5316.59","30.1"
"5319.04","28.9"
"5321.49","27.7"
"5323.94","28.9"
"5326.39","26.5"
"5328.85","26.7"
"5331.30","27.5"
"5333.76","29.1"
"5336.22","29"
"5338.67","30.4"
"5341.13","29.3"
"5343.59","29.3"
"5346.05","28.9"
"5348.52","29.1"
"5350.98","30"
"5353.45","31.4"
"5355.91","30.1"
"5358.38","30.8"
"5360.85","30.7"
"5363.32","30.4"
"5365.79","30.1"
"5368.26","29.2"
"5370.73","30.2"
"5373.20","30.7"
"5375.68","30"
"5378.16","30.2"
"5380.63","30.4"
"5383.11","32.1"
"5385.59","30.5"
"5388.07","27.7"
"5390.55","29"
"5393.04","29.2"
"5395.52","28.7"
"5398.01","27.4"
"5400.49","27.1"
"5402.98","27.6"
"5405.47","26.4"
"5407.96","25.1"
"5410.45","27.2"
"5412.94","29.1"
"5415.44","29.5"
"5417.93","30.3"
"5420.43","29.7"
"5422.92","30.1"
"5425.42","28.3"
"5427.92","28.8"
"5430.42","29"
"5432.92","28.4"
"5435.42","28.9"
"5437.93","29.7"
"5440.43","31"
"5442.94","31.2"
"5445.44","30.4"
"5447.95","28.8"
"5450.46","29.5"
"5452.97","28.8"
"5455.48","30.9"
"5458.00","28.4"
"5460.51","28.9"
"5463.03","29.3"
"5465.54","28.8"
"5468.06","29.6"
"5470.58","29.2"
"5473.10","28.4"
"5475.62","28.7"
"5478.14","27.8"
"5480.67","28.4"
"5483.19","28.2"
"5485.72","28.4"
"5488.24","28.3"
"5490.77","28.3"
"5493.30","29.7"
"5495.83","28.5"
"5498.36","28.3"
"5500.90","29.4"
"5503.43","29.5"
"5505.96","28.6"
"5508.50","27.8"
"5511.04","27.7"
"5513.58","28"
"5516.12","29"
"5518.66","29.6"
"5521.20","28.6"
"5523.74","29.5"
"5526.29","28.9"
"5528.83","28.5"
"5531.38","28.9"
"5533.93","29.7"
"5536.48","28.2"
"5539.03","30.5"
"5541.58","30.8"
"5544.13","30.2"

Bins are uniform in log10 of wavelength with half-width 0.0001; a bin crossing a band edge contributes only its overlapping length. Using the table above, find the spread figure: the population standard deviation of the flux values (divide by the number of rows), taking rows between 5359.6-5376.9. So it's 0.5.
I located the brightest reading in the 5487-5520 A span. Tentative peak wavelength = 5493.30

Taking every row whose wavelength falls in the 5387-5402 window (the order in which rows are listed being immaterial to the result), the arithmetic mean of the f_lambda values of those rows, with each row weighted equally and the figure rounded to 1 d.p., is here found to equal 28.2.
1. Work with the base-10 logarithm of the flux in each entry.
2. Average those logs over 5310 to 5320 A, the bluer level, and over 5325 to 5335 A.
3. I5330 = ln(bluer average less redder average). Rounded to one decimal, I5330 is -3.1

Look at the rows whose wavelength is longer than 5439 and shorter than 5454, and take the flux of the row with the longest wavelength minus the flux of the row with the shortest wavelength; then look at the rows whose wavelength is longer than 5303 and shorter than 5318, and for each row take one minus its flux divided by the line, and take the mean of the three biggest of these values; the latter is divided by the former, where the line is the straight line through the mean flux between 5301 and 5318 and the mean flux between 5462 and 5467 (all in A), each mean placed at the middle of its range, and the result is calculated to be -0.004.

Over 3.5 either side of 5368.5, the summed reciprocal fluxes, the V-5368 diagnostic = 0.101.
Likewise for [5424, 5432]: 0.105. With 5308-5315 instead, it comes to 0.097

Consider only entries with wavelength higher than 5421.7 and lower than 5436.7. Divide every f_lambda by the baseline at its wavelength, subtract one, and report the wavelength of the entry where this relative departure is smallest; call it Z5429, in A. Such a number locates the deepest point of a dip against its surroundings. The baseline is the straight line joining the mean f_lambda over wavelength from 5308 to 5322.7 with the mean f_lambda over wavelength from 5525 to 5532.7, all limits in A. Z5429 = 5425.42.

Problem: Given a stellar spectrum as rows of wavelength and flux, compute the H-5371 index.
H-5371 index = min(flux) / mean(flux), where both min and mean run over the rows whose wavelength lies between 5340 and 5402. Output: 0.91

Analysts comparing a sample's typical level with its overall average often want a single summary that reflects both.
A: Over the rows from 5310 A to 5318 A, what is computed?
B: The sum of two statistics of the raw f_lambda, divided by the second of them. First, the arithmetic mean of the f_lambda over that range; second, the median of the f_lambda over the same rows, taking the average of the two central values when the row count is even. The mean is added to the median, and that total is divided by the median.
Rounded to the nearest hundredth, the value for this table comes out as 2.02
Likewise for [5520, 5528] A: 2.00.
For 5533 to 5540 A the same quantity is 1.99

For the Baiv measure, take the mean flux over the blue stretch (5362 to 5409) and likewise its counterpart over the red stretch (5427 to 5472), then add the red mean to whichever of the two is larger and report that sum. 58.8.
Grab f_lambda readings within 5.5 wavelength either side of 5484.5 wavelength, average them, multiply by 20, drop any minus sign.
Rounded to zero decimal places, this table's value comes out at 566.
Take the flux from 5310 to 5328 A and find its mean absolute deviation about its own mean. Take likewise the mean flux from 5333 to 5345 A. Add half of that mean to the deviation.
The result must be 16.1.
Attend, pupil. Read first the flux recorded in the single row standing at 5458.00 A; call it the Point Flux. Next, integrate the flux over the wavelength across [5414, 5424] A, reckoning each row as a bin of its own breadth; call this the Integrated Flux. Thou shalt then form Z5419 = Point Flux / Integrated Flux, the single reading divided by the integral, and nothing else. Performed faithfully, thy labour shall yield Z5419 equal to 0.095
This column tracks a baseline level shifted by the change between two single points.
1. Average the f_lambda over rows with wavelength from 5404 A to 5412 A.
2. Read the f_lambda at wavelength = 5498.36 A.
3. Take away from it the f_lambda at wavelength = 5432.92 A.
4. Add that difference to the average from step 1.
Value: 26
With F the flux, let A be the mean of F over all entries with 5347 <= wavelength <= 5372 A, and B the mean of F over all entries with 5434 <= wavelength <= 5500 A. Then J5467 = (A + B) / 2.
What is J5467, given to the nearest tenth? 29.6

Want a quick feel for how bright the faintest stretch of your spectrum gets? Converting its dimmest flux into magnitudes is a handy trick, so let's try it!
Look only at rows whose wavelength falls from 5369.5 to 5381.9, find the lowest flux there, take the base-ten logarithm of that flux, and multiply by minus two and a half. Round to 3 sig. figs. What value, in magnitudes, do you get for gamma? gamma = -3.69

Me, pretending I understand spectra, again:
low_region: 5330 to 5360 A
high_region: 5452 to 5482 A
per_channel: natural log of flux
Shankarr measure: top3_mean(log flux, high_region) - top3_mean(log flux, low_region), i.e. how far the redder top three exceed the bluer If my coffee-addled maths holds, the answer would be -0.03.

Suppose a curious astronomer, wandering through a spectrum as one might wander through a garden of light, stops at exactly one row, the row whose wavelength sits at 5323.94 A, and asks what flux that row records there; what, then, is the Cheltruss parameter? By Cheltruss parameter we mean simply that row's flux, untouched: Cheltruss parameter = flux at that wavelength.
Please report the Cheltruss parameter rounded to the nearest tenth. 28.9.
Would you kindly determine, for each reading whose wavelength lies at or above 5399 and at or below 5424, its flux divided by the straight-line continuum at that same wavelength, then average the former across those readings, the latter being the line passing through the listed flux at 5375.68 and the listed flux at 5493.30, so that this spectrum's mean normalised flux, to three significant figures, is 0.943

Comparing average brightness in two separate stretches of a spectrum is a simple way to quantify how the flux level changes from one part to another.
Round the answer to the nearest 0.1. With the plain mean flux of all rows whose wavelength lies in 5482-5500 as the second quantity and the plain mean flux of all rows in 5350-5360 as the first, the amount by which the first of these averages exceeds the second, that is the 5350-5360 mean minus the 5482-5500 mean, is 2.0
